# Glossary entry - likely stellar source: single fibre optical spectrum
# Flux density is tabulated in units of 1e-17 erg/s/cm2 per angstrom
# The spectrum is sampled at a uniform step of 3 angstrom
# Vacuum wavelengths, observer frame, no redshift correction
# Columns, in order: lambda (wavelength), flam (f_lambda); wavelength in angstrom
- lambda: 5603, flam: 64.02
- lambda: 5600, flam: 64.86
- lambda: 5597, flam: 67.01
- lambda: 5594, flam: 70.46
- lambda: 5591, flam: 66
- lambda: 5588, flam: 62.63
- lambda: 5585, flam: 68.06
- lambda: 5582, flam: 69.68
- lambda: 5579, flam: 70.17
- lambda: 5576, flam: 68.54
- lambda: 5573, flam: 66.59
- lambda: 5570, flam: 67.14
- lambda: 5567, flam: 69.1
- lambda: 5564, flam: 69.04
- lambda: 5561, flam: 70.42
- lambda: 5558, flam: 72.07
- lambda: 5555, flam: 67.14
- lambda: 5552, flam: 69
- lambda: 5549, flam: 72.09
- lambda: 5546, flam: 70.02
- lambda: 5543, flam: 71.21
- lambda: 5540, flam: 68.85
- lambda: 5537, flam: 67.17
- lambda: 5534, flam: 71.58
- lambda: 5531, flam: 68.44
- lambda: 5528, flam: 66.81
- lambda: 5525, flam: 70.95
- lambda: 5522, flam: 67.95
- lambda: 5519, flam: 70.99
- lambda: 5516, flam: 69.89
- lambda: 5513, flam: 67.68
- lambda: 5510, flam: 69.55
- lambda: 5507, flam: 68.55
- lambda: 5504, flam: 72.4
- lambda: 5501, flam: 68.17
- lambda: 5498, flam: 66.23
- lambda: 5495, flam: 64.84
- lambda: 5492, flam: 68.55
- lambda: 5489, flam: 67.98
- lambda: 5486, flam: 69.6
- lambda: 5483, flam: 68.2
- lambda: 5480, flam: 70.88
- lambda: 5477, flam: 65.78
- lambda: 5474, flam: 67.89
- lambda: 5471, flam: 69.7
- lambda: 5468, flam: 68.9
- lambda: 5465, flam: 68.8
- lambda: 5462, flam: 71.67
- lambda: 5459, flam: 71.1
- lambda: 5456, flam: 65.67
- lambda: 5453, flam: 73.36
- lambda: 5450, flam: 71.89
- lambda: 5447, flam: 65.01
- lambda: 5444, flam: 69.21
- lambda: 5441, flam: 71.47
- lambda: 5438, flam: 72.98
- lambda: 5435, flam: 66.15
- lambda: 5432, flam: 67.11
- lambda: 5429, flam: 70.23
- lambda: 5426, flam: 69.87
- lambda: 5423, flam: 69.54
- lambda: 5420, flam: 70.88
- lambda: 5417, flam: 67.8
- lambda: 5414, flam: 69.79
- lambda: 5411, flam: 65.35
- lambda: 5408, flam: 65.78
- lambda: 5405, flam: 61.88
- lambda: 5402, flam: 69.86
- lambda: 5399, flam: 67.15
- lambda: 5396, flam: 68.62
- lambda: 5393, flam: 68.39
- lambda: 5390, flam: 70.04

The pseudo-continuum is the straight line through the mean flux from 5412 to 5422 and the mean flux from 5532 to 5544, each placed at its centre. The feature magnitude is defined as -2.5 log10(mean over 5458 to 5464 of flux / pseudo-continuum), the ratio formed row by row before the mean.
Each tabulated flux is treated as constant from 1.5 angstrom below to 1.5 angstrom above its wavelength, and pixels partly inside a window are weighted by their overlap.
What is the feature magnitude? -0.028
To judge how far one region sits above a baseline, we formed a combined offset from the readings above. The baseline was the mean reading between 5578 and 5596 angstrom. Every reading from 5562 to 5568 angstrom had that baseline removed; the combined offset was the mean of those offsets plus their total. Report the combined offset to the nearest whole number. 4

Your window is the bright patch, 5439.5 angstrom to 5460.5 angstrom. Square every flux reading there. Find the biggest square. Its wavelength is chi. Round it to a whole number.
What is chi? 5453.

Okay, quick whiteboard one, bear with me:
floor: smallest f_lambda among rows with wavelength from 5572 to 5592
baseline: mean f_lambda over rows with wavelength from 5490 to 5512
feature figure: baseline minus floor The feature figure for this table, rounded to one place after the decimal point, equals 5.7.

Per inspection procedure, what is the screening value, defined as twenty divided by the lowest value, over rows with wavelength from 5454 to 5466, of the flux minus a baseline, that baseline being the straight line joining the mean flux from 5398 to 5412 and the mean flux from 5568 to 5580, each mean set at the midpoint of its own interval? -21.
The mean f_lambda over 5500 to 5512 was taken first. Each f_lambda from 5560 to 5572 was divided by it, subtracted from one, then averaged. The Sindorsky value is 0.01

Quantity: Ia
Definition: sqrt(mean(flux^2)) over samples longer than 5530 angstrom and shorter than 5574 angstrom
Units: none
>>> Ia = 69.3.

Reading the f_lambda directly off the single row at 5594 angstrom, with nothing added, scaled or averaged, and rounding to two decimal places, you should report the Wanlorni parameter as 70.46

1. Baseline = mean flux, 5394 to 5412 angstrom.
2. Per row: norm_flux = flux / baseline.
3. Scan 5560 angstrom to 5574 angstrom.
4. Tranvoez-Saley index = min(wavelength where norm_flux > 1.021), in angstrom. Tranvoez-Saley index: 5561 angstrom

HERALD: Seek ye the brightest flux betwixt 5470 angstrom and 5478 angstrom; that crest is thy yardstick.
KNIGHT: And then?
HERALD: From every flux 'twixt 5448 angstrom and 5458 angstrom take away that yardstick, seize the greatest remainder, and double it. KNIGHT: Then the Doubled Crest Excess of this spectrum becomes 7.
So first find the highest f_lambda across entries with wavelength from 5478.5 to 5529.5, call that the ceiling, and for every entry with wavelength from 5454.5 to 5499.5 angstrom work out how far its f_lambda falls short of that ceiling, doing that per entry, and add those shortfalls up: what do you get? 60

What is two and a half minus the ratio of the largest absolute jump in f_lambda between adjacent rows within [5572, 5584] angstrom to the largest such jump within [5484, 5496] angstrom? 1.97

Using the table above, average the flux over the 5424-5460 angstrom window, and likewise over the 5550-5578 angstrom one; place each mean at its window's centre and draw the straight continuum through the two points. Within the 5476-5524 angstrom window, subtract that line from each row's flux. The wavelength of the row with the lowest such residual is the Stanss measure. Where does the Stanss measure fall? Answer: 5495 angstrom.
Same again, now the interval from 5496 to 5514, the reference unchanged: 5498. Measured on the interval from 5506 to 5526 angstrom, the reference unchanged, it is 5513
